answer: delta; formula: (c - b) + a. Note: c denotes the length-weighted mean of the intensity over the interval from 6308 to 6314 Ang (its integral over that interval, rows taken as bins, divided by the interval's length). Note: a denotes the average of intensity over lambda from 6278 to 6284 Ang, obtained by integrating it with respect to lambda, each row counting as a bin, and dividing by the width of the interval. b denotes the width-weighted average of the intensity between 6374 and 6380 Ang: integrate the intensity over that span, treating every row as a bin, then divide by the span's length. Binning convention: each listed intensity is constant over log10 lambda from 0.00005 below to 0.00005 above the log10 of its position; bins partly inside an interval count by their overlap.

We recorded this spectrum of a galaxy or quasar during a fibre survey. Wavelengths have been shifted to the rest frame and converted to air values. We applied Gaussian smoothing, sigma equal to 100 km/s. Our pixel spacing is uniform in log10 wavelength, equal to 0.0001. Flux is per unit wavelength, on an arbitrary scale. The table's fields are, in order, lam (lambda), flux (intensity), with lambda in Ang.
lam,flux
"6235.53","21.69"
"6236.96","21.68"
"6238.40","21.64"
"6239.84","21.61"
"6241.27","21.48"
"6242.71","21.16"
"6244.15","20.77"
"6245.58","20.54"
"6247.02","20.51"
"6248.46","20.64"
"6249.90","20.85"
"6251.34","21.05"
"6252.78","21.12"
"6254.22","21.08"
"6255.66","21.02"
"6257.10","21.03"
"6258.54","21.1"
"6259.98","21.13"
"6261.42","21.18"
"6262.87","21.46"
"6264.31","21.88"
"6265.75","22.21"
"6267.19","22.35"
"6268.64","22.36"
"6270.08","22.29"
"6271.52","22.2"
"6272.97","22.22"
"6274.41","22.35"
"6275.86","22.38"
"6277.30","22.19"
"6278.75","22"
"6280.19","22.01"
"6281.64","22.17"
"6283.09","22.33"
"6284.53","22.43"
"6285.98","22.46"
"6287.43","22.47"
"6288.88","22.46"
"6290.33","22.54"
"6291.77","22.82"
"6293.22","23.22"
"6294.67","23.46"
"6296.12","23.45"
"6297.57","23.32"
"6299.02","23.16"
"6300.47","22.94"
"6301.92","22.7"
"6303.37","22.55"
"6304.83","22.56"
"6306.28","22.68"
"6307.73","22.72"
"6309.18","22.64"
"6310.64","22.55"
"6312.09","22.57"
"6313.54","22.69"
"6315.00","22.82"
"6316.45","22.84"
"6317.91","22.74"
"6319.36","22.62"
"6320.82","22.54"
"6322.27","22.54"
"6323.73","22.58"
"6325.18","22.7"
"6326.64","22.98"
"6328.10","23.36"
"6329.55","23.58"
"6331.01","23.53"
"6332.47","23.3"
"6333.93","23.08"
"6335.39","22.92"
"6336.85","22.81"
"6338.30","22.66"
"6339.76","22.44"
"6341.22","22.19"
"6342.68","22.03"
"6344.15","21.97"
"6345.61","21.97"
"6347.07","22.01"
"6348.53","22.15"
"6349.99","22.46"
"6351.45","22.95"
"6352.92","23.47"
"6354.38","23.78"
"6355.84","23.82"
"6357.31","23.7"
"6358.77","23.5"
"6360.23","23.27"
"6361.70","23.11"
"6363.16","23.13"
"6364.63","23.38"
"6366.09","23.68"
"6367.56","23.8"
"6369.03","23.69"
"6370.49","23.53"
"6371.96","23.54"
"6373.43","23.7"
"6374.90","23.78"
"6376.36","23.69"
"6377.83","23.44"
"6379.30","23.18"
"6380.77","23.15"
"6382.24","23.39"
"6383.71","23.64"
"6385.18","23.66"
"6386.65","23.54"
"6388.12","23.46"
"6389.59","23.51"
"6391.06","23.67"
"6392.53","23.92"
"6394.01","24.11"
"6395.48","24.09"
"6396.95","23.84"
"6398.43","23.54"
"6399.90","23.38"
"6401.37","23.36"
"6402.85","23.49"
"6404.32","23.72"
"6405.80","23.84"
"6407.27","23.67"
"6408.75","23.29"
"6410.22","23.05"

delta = 21.2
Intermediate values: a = 22.1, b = 23.5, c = 22.6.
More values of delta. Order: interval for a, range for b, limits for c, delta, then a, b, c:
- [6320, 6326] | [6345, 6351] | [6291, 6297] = 23.6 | 22.6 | 22.2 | 23.3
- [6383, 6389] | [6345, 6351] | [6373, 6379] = 25.0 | 23.6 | 22.2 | 23.6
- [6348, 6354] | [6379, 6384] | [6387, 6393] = 23.2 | 22.8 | 23.3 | 23.6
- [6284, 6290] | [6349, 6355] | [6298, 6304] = 22.2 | 22.4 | 23.1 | 22.9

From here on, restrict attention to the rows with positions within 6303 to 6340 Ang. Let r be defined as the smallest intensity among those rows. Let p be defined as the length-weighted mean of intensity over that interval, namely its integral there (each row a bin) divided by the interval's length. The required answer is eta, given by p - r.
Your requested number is 0.38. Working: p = 22.8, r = 22.44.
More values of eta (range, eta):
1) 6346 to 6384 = 1.32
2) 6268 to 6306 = 0.58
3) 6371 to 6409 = 0.45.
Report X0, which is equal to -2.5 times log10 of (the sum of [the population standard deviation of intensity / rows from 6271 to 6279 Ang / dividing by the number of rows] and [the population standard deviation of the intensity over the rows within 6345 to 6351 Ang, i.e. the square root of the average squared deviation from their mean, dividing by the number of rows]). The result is 1.25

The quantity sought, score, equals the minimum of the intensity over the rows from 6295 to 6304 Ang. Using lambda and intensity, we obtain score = 22.55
